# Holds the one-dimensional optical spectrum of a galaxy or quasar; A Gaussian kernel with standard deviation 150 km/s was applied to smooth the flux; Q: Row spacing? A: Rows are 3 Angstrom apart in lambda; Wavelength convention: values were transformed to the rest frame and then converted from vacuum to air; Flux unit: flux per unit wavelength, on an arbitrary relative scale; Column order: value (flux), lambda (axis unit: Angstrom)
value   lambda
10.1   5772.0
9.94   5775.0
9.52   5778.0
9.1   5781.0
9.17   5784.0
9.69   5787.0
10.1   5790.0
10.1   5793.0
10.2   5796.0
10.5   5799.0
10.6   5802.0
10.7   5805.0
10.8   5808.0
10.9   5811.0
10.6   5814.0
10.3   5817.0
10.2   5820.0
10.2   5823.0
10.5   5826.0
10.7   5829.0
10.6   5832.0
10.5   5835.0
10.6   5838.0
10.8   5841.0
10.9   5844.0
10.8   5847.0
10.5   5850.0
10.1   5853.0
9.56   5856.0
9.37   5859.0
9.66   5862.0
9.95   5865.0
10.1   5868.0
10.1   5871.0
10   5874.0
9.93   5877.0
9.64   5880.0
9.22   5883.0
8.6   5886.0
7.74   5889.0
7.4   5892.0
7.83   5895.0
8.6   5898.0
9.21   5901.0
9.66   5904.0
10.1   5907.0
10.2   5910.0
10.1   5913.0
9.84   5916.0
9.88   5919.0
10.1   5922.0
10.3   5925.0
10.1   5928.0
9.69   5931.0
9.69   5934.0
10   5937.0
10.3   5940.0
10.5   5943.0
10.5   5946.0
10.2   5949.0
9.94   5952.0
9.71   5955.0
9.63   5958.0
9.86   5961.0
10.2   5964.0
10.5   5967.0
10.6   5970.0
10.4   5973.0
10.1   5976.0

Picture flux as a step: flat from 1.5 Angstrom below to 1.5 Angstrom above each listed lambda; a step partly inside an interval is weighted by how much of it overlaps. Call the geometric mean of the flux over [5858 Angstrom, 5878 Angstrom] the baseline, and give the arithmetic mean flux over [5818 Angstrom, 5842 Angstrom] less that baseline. 0.6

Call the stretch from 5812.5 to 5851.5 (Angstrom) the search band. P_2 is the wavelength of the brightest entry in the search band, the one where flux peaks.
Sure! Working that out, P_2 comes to 5844.0 Angstrom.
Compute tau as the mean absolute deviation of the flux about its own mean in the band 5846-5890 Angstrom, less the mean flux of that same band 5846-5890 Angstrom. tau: -9.2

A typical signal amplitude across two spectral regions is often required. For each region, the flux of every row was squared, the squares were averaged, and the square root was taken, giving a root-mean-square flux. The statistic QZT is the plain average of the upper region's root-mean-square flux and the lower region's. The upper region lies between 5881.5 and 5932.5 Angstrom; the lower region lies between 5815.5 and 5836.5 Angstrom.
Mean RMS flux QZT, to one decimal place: 9.9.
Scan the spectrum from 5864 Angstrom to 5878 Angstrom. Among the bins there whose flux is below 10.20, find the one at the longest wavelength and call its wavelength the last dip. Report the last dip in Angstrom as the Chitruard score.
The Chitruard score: 5877.0 Angstrom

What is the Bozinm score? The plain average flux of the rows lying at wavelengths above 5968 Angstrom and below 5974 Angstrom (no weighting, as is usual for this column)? 10.5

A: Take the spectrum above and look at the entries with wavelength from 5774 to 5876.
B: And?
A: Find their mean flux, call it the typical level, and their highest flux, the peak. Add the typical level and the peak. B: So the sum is 21.12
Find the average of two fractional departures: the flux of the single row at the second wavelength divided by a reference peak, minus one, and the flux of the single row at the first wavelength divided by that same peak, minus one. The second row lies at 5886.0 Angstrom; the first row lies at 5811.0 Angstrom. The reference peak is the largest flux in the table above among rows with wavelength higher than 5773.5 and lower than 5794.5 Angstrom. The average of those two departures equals -0.03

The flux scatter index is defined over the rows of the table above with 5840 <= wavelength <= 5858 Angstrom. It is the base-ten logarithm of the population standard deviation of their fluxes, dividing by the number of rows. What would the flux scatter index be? -0.32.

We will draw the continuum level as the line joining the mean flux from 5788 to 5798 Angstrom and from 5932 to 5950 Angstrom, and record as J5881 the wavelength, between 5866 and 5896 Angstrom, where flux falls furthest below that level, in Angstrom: 5892.0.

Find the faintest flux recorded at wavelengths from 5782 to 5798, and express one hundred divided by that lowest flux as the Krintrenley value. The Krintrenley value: 10.9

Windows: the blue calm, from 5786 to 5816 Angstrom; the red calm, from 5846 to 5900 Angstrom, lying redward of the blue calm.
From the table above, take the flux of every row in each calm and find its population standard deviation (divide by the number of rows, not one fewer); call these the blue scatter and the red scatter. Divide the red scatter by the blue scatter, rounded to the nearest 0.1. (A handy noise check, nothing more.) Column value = 2.6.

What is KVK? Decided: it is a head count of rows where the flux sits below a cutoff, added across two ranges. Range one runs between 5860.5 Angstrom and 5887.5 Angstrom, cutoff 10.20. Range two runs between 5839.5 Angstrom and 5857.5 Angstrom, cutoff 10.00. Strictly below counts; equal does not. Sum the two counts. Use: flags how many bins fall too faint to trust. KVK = 10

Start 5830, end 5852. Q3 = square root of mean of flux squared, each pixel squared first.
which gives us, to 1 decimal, 10.7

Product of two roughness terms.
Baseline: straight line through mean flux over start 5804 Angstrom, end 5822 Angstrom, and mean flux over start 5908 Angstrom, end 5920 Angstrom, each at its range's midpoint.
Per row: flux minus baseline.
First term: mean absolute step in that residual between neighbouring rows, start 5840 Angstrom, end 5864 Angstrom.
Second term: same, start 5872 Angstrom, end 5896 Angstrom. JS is 0.11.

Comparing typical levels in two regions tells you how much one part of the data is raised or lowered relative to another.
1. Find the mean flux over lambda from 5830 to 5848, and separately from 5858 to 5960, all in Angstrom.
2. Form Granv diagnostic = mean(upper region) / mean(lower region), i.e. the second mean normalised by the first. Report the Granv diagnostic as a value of 0.90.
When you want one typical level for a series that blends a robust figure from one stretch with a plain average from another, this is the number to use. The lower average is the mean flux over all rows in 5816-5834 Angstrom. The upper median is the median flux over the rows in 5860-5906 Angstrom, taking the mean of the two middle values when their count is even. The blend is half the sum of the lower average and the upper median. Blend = 10.0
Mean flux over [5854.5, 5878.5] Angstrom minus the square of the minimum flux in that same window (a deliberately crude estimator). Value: -78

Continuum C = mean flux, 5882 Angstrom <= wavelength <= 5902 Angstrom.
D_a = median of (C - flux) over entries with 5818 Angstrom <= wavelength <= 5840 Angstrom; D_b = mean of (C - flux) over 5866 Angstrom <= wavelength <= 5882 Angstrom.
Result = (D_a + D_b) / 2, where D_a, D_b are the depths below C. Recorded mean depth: -1.9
